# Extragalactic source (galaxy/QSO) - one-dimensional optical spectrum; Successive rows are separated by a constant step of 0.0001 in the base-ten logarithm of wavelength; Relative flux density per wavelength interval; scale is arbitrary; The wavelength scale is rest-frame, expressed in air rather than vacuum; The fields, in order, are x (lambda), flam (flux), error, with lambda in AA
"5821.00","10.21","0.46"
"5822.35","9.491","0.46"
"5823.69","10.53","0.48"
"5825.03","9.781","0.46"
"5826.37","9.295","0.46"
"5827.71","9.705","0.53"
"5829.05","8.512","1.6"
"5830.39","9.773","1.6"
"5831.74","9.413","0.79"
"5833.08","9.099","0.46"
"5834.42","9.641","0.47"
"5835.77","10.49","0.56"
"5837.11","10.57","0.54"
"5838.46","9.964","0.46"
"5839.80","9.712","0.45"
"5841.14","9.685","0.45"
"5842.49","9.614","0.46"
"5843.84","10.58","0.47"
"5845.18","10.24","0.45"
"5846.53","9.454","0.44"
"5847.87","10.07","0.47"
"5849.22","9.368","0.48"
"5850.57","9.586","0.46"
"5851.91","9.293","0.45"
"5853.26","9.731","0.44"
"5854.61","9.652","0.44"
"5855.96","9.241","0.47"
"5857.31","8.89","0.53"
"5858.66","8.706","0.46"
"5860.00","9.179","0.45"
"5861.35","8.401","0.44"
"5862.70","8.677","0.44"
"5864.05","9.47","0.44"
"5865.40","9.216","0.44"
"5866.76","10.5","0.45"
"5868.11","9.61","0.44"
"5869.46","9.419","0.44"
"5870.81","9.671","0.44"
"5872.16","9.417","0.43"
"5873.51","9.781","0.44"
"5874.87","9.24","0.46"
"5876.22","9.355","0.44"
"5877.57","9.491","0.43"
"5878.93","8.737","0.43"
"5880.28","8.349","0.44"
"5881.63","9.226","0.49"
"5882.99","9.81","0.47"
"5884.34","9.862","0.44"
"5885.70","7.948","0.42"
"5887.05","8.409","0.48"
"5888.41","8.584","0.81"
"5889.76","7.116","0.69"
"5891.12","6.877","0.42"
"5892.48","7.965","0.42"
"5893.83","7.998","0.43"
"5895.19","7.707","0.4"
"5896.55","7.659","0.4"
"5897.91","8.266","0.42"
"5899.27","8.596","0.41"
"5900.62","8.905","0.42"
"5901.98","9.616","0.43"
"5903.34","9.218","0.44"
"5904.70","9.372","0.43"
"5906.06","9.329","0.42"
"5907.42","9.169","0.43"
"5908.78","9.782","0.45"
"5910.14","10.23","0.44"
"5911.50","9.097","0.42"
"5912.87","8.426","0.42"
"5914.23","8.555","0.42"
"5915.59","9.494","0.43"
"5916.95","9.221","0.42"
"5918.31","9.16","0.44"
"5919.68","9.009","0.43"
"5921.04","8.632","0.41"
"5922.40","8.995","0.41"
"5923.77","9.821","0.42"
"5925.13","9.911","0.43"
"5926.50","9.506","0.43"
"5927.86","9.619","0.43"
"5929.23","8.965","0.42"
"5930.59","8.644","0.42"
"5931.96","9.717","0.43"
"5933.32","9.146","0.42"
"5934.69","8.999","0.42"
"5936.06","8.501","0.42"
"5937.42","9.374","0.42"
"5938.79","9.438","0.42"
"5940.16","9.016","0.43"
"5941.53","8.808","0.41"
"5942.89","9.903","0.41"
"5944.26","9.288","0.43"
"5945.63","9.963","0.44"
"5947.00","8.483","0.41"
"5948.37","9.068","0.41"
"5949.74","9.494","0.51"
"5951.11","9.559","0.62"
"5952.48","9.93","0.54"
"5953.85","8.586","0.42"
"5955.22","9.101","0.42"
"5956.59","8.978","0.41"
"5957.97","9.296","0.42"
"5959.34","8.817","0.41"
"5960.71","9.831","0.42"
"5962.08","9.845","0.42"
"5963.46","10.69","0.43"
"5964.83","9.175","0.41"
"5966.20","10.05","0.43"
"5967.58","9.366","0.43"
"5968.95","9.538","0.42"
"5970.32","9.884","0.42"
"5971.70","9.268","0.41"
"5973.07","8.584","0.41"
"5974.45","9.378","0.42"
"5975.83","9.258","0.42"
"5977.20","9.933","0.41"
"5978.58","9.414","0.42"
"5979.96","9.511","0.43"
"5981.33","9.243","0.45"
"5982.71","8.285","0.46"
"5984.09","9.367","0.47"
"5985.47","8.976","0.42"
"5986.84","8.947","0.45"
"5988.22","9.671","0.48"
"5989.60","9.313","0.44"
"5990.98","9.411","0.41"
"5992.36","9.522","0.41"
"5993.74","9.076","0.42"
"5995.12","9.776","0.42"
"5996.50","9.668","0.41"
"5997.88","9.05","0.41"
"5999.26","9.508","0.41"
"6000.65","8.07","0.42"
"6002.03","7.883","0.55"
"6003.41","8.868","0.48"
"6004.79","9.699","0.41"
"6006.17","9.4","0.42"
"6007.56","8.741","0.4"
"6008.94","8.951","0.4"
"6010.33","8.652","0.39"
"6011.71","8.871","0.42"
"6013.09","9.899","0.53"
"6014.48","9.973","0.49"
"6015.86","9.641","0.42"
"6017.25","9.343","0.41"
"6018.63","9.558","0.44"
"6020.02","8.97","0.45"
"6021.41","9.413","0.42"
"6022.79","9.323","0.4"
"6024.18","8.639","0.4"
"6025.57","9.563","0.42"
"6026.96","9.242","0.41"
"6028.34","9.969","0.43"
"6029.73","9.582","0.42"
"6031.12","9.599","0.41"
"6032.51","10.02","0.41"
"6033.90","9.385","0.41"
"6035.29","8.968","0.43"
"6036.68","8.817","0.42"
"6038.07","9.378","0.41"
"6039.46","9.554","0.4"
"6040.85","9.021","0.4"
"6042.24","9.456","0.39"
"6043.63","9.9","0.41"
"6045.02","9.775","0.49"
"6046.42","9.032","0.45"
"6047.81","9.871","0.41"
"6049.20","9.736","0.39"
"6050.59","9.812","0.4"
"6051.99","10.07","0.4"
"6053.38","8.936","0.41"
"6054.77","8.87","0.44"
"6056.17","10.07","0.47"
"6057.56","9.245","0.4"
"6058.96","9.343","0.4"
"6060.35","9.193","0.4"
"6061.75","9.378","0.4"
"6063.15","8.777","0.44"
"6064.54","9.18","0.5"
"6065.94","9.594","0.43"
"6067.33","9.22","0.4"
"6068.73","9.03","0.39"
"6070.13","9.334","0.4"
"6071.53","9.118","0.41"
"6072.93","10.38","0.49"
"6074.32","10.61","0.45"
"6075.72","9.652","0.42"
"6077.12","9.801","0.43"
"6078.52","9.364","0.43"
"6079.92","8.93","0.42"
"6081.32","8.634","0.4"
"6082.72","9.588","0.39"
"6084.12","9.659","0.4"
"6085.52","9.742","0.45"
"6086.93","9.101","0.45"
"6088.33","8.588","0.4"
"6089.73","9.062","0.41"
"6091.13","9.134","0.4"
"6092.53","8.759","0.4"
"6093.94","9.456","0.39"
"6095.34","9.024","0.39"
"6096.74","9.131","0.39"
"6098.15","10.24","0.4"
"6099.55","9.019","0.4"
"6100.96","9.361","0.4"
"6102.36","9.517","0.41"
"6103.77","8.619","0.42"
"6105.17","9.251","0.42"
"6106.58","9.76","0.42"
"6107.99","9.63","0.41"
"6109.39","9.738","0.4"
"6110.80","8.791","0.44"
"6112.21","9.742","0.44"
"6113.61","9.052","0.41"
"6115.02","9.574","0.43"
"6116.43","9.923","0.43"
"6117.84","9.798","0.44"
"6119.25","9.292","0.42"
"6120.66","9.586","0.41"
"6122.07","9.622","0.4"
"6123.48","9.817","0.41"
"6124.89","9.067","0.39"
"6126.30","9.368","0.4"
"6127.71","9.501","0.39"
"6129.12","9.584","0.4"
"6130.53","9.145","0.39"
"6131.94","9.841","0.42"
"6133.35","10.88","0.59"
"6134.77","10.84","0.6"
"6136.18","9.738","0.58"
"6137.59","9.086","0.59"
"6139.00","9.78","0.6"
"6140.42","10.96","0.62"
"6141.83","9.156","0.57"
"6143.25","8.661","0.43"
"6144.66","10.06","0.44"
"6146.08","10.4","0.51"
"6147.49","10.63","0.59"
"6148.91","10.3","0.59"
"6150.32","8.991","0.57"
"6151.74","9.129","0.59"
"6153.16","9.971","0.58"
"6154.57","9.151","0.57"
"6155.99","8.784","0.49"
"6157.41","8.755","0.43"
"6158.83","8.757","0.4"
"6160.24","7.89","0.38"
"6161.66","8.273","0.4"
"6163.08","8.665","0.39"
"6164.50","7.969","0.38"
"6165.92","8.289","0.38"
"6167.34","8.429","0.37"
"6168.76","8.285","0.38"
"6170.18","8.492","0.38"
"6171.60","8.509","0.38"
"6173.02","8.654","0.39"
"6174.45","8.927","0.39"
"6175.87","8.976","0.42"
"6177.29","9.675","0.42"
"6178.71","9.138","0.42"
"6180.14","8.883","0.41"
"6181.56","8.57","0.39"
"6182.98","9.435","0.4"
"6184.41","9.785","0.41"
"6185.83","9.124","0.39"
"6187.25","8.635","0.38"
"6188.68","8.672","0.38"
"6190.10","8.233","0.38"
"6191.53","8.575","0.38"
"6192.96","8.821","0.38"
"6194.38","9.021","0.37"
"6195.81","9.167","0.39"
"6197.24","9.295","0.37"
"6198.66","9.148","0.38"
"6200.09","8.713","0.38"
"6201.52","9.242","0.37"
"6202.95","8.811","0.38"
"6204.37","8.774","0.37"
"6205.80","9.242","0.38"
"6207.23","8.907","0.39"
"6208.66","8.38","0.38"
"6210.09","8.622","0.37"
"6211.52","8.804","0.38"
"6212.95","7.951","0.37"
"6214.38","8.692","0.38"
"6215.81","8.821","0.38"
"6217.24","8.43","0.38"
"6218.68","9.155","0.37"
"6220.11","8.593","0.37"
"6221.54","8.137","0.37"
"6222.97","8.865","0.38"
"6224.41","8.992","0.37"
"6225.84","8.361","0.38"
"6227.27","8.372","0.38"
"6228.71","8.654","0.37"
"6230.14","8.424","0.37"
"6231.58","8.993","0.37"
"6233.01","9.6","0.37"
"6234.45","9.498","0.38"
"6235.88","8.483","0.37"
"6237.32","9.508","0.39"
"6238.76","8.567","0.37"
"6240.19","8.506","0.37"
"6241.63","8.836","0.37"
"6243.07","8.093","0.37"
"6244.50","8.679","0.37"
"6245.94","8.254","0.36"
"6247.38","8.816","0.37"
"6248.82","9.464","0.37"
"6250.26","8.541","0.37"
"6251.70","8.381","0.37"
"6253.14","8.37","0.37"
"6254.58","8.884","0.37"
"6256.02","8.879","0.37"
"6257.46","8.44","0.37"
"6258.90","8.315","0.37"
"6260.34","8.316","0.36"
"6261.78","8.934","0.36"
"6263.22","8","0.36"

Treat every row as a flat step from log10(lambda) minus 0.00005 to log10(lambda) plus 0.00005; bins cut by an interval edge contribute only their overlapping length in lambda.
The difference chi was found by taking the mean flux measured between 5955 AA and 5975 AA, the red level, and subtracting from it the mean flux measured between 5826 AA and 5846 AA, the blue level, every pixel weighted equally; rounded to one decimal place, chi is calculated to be -0.3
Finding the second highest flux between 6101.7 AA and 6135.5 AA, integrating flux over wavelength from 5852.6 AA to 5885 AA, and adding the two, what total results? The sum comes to 313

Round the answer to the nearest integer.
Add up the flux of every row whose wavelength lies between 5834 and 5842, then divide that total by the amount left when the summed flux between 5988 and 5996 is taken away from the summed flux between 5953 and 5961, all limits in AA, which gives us -28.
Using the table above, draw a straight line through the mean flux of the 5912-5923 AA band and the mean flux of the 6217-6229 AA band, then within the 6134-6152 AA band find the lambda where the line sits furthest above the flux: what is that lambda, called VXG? 6143.25 AA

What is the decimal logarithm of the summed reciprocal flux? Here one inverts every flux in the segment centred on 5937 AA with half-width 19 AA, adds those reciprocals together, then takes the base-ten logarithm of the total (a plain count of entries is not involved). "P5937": 0.48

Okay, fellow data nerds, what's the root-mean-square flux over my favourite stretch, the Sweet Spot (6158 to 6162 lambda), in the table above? 8.3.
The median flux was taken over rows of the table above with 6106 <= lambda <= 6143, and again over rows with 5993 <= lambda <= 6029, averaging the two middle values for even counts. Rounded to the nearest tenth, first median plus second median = 19.0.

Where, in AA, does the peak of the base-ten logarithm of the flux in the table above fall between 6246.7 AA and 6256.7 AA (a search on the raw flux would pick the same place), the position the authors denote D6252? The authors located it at 6248.82 AA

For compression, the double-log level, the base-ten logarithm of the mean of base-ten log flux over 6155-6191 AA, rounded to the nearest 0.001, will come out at -0.027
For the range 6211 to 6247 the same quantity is -0.028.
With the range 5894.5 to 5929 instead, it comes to -0.019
